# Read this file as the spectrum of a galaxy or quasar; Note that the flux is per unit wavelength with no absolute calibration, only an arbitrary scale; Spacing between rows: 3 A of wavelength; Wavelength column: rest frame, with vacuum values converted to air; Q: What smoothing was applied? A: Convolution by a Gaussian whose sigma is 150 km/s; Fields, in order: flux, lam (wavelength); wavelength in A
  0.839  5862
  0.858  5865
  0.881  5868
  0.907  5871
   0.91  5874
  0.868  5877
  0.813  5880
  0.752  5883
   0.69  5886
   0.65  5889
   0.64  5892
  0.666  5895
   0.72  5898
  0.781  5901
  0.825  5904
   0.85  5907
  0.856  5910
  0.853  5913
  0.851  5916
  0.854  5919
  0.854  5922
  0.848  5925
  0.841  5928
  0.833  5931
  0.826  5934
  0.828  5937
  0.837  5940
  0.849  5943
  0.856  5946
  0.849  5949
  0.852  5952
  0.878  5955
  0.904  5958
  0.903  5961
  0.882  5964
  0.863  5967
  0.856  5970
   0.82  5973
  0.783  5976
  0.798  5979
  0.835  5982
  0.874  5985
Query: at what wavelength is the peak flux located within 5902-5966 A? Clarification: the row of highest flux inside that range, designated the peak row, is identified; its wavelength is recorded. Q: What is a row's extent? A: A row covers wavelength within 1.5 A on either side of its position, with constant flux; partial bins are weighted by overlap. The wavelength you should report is 5958 A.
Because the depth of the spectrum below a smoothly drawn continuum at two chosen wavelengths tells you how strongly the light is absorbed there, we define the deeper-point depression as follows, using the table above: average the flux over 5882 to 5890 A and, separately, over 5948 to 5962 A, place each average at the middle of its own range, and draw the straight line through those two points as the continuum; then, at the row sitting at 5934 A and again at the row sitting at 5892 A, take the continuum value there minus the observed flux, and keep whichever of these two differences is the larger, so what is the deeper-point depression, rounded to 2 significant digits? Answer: 0.073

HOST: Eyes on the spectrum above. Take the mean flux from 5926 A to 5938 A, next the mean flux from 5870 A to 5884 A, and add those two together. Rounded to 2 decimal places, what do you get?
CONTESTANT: 1.68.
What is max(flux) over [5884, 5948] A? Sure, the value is 0.856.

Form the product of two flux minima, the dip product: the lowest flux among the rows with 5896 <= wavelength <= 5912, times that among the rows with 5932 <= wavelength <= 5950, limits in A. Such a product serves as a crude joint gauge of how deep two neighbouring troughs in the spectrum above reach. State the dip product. 0.59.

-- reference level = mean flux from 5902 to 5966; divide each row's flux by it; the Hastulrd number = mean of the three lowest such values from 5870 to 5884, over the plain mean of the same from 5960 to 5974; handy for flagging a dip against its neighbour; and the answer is 0.94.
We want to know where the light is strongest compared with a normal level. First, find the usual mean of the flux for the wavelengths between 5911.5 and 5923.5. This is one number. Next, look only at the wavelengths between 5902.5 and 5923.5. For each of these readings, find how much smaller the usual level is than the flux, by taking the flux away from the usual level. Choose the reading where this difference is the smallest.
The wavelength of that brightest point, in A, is 5910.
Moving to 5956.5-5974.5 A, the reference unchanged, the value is 5958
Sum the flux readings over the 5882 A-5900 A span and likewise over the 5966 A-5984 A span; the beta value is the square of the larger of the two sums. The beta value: 24.6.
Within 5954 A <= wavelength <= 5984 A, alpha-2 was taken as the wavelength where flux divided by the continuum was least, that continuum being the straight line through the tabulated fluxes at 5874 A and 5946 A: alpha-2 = 5976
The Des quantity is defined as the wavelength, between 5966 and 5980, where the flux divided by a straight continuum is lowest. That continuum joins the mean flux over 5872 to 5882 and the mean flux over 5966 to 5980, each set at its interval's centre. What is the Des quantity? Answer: 5976 A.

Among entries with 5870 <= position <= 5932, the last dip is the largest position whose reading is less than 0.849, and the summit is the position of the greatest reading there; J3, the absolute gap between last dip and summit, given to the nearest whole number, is 57 A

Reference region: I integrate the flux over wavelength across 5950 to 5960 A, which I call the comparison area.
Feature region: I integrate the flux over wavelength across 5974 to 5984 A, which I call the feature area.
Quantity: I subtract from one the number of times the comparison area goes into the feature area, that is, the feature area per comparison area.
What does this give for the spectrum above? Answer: 0.08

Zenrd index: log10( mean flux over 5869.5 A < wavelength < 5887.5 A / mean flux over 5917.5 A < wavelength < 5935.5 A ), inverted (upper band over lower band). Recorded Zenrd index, 0.010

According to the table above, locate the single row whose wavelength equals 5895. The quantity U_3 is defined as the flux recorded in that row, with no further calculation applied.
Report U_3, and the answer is 0.666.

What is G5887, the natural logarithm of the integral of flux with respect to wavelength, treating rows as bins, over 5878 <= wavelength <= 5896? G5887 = 2.54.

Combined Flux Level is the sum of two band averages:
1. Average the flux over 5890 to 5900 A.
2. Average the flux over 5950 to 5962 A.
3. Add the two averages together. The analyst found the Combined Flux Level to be 1.56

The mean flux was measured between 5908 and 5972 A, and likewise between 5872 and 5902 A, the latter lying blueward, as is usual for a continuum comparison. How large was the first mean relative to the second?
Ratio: 1.14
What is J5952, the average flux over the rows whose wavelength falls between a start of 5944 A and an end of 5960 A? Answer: 0.868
